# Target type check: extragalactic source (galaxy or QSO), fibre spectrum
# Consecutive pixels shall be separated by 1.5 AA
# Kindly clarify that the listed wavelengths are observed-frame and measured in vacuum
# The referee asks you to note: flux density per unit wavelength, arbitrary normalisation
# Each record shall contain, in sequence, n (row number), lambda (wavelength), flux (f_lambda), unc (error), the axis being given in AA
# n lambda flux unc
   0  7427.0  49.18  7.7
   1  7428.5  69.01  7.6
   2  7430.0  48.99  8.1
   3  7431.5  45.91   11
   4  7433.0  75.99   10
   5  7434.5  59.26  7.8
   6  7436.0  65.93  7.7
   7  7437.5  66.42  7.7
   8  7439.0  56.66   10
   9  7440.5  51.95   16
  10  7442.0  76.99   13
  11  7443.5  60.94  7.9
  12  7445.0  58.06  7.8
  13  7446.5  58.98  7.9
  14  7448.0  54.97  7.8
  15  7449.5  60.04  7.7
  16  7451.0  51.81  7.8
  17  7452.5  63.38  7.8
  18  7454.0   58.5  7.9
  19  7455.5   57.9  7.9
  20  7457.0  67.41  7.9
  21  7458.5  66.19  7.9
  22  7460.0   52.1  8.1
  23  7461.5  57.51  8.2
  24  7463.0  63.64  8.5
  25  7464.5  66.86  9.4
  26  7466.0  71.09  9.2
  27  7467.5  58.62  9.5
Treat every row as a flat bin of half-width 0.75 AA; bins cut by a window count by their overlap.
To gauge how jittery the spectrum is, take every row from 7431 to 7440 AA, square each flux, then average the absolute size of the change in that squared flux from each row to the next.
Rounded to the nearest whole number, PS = 1606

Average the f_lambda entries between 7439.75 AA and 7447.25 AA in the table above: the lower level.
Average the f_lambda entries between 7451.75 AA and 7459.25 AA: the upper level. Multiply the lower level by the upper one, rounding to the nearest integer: 3847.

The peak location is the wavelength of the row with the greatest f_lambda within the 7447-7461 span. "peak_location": 7457.0 AA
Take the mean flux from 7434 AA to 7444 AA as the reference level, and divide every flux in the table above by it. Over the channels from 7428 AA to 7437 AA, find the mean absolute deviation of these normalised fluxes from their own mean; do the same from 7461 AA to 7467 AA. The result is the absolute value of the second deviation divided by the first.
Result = 0.44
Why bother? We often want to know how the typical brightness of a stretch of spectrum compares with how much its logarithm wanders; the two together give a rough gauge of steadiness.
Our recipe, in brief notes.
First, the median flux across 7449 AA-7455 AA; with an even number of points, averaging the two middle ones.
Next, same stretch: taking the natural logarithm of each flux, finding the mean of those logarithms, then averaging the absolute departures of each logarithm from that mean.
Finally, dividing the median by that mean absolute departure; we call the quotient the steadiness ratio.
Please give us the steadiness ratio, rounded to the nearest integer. 1008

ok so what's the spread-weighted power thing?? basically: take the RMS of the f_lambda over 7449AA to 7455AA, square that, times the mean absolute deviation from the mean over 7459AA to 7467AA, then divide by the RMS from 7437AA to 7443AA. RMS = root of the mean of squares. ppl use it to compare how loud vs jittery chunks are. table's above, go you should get 320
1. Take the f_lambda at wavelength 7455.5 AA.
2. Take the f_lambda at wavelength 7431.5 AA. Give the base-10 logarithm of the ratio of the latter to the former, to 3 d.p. -0.101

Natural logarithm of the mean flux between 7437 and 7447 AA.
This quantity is 4.12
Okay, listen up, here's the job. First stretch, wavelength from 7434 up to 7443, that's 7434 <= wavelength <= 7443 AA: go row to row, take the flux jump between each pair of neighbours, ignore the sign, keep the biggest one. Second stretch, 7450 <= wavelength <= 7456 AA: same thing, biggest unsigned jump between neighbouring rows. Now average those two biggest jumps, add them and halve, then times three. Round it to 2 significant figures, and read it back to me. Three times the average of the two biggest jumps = 55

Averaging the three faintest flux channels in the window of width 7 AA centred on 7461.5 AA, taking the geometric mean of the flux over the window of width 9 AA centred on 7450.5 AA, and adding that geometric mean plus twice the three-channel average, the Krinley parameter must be 173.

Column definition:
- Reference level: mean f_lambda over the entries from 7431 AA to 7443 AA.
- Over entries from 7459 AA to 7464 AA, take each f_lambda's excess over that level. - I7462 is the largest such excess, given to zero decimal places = 1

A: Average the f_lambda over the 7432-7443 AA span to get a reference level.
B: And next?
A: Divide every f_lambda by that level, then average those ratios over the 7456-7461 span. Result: 0.96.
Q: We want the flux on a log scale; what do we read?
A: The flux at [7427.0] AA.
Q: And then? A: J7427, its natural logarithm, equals 3.90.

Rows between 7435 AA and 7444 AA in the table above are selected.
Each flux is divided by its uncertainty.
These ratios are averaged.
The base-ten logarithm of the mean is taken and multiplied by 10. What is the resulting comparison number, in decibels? 8.21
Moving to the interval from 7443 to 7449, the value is 8.70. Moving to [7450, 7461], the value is 8.78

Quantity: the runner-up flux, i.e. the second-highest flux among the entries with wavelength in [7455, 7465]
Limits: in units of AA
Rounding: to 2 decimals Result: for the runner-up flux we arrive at 66.86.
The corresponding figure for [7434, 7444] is 66.42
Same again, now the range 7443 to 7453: 60.94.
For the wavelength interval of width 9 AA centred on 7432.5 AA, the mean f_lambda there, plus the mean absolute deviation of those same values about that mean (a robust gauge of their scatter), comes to 70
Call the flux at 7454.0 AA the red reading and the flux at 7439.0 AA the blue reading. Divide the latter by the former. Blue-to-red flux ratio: 0.97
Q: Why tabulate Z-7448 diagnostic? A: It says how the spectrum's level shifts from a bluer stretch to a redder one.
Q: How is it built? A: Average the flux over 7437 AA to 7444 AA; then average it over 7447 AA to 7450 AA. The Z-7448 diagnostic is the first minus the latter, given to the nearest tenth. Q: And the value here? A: 5.1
